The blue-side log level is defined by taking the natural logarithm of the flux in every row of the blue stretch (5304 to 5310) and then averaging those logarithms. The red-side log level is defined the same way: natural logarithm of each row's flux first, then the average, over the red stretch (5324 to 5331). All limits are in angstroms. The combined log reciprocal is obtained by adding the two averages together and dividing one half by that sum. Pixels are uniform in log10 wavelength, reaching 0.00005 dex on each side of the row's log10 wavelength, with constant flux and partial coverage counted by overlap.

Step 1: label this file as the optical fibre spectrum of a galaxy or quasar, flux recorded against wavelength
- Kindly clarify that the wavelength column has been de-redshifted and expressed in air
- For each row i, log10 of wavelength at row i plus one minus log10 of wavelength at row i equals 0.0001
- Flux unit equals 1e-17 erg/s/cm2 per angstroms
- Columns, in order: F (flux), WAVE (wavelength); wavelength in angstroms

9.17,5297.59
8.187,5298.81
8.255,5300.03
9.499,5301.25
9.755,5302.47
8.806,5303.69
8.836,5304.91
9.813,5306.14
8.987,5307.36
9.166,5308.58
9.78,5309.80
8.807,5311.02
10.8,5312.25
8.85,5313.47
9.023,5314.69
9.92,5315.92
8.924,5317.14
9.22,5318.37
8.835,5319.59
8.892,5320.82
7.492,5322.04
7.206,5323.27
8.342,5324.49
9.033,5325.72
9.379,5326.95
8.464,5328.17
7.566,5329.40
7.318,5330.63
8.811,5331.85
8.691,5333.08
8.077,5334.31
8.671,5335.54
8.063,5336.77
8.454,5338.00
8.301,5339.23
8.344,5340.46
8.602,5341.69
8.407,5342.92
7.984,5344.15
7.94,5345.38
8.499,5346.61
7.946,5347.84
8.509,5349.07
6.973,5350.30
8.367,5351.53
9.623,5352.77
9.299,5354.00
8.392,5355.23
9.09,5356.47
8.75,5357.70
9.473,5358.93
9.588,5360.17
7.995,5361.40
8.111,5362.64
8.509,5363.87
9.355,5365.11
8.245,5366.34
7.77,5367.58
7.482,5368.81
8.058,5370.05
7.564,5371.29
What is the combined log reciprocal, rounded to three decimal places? 0.115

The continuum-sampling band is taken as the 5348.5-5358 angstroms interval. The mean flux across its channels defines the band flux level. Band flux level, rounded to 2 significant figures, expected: 8.6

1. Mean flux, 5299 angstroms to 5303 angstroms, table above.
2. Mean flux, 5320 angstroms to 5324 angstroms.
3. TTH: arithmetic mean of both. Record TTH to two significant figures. 8.5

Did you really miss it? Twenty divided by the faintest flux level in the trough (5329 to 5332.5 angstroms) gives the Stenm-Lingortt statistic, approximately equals 2.73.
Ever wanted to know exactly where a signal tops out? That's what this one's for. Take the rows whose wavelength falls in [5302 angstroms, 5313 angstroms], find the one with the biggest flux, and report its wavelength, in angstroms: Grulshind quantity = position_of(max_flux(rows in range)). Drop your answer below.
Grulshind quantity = 5312.25 angstroms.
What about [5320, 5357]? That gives 5352.77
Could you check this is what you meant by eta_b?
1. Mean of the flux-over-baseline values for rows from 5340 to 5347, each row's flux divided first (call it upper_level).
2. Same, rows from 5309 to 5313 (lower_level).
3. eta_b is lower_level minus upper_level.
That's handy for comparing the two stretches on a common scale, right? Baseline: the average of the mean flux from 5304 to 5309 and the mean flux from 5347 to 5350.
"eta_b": 0.17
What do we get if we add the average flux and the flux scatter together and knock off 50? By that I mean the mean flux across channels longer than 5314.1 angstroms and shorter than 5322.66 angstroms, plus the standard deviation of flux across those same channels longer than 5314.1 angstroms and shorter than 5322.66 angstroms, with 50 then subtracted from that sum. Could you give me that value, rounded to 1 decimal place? -40.4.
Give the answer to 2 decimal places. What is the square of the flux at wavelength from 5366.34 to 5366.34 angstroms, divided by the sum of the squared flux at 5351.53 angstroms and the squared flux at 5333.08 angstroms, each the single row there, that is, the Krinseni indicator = 0.47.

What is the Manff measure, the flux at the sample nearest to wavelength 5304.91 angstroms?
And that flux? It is 8.836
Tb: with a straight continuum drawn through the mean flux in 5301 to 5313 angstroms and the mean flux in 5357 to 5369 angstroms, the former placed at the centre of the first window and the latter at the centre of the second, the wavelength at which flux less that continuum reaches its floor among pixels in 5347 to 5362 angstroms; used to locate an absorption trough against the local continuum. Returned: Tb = 5350.30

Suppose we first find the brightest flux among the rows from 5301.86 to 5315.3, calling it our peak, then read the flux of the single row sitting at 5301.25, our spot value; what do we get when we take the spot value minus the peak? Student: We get -1.30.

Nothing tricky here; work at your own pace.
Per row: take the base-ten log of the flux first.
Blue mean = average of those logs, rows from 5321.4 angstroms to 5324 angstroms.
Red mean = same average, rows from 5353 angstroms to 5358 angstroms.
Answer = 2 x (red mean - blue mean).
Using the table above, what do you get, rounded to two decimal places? 0.16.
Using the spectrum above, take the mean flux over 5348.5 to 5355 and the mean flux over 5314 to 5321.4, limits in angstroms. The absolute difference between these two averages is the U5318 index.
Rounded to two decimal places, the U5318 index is 0.58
